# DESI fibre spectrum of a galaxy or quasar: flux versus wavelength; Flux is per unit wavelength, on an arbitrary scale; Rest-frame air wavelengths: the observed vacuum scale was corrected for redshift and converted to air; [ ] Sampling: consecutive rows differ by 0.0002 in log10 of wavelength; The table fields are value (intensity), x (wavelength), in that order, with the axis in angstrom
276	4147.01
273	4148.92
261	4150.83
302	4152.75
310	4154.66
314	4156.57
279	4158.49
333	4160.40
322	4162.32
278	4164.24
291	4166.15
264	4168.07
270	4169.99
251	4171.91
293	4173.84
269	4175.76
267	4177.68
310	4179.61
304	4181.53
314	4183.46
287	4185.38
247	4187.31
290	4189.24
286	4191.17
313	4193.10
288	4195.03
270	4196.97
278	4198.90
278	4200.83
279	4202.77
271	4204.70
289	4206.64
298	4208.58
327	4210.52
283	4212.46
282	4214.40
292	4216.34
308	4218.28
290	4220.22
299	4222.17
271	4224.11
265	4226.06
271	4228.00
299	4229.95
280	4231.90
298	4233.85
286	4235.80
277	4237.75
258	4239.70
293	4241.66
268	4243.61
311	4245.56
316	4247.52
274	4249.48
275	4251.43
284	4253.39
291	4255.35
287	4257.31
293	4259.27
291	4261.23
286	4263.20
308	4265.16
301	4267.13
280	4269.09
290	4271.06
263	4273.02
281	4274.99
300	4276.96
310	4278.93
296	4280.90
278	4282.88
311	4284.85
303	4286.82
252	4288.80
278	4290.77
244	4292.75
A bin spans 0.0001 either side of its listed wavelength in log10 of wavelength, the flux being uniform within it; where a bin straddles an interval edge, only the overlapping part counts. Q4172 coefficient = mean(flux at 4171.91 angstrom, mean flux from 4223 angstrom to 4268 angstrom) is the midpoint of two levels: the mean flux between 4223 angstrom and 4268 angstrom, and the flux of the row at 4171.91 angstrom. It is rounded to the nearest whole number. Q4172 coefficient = 269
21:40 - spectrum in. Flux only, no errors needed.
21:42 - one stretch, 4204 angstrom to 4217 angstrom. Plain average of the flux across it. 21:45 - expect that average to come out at 292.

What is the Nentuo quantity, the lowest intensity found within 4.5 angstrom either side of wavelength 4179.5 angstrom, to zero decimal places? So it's 267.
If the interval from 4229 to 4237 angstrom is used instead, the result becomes 280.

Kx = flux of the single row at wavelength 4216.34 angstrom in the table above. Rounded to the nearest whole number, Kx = 292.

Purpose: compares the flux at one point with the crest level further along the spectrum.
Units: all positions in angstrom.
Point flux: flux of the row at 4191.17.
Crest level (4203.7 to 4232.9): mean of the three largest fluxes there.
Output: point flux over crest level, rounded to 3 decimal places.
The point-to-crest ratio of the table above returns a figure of 0.919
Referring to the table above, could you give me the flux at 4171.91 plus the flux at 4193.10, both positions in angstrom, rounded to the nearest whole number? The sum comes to 564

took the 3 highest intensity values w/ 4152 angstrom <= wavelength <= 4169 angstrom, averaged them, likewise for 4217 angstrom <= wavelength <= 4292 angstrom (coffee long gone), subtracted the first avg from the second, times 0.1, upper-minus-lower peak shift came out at -1.03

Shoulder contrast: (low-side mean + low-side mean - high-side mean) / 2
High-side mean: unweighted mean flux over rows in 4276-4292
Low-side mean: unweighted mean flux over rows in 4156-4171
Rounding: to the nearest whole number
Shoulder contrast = 148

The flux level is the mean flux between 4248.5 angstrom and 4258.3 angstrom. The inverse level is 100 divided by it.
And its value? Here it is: 0.354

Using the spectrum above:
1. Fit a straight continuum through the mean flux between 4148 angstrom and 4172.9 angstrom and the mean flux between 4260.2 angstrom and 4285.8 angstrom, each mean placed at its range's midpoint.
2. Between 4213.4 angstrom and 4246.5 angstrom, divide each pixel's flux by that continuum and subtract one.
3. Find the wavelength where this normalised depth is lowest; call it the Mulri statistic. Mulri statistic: 4239.70 angstrom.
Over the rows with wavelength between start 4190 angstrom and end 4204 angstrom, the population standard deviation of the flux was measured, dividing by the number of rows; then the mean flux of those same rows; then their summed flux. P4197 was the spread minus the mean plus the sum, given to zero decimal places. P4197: 1720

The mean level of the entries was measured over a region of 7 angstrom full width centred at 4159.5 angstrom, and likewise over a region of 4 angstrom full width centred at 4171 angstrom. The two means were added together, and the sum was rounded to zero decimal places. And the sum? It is 572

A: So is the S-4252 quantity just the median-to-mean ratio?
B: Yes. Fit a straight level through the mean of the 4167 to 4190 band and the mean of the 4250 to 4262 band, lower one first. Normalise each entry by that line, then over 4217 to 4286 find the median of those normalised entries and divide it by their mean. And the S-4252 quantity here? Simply 1.00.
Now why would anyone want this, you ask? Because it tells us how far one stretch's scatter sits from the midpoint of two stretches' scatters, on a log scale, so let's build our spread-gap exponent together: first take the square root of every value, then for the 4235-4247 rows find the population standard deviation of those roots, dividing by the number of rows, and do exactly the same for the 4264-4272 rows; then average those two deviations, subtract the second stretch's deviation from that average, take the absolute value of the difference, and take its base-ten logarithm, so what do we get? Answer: -1.0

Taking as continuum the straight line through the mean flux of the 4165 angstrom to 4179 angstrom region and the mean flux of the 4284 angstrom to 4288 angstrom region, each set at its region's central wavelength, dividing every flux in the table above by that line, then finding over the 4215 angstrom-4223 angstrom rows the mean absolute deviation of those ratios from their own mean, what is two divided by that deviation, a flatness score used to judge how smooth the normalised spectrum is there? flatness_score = 96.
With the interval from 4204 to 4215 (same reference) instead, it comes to 41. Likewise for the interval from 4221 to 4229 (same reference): 49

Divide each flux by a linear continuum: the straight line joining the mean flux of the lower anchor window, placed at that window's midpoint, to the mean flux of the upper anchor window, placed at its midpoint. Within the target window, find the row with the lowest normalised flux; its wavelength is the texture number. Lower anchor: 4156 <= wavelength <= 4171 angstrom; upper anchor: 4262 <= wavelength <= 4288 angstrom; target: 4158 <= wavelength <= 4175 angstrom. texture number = 4171.91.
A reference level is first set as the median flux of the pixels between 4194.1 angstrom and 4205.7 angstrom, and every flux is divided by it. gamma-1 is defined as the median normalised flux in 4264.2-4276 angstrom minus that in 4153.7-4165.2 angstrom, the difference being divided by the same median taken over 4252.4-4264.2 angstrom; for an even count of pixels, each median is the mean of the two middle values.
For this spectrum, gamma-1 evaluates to -0.09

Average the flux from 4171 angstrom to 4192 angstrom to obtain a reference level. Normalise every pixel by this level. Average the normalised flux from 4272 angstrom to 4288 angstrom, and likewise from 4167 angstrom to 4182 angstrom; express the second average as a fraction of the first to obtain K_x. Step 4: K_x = 0.95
